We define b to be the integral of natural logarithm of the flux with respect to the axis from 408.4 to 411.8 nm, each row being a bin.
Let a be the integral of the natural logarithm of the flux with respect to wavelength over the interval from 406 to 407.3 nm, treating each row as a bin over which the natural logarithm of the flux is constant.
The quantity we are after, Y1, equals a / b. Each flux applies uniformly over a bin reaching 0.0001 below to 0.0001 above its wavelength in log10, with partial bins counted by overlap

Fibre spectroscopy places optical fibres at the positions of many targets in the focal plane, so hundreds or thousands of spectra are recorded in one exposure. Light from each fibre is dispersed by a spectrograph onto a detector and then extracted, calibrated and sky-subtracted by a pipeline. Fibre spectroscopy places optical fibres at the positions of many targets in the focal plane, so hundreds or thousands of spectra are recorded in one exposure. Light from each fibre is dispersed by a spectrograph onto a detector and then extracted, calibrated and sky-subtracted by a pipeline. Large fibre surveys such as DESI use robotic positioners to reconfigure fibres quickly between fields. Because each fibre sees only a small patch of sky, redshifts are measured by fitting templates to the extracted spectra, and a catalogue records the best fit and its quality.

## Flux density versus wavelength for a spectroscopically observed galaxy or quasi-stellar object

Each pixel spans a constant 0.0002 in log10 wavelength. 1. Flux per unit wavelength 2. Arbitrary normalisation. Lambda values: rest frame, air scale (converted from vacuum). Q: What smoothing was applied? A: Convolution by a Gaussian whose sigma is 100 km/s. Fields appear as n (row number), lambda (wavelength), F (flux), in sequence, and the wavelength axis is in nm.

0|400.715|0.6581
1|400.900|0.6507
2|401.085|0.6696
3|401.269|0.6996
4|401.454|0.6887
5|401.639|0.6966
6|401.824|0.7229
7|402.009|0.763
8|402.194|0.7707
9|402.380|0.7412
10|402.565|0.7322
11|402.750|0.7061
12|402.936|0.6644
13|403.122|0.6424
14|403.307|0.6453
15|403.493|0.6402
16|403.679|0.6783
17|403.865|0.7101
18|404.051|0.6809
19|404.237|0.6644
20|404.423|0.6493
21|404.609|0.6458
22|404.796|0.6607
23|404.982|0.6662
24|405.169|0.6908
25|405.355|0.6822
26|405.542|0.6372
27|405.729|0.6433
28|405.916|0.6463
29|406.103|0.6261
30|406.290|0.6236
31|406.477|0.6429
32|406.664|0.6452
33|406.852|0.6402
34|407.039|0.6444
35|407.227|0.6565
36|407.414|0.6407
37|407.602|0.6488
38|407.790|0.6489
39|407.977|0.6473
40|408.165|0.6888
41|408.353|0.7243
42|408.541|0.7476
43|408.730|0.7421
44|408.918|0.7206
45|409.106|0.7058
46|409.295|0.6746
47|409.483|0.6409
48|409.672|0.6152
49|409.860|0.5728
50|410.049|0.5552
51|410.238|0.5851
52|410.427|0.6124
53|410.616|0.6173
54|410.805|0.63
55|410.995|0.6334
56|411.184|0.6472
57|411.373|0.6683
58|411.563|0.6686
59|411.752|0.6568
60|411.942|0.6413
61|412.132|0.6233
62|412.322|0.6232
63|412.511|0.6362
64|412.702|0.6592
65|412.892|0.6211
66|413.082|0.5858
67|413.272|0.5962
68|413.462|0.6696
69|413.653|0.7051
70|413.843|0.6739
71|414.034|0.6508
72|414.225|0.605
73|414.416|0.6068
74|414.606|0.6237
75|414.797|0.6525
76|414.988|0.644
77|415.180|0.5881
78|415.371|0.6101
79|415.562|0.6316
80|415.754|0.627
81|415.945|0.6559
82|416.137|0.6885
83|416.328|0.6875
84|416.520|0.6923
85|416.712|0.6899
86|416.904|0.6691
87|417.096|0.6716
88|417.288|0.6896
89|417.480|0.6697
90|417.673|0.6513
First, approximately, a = -0.58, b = -1.5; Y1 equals 0.39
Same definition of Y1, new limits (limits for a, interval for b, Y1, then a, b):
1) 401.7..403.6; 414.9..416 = 1.30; -0.68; -0.5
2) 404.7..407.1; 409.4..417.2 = 0.29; -1.03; -3.5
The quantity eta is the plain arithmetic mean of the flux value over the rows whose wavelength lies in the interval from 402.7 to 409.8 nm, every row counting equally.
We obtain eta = 0.665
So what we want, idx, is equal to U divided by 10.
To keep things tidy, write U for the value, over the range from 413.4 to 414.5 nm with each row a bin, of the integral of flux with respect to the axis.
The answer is 0.072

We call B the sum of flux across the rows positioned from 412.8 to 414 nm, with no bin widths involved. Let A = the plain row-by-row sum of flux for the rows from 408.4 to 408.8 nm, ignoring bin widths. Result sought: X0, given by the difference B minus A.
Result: 2.4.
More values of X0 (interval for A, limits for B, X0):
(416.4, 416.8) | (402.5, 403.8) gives 3.3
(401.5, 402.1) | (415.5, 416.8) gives 2.5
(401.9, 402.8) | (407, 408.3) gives 0.9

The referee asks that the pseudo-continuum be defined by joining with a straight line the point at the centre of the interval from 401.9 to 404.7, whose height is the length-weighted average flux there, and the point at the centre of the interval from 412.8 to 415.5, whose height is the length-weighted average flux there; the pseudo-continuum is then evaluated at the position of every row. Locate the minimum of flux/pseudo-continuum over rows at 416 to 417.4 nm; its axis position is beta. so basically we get 416.904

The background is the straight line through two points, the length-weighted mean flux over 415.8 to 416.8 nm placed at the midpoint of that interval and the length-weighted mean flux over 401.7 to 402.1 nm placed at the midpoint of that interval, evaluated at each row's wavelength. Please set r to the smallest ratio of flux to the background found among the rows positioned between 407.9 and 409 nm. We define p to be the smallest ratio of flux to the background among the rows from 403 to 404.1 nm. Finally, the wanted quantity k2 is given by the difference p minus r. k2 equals -0.032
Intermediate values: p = 0.874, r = 0.906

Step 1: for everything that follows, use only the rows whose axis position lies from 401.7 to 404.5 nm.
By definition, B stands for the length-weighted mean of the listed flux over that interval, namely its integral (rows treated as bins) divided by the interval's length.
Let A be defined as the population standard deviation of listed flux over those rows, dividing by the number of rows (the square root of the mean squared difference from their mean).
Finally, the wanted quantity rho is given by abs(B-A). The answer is 0.651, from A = 0.043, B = 0.694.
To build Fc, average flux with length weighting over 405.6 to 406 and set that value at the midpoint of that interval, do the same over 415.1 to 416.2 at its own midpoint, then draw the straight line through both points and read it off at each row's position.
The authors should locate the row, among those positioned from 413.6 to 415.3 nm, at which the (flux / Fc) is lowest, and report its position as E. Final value 415.180 nm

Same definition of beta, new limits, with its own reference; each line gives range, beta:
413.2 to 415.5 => 413.272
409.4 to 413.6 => 410.049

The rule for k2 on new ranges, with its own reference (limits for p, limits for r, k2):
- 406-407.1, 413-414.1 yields 0.020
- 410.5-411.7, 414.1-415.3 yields 0.019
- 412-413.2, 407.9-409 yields -0.061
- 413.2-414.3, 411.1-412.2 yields -0.033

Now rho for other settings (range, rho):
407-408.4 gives 0.634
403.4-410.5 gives 0.615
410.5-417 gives 0.613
